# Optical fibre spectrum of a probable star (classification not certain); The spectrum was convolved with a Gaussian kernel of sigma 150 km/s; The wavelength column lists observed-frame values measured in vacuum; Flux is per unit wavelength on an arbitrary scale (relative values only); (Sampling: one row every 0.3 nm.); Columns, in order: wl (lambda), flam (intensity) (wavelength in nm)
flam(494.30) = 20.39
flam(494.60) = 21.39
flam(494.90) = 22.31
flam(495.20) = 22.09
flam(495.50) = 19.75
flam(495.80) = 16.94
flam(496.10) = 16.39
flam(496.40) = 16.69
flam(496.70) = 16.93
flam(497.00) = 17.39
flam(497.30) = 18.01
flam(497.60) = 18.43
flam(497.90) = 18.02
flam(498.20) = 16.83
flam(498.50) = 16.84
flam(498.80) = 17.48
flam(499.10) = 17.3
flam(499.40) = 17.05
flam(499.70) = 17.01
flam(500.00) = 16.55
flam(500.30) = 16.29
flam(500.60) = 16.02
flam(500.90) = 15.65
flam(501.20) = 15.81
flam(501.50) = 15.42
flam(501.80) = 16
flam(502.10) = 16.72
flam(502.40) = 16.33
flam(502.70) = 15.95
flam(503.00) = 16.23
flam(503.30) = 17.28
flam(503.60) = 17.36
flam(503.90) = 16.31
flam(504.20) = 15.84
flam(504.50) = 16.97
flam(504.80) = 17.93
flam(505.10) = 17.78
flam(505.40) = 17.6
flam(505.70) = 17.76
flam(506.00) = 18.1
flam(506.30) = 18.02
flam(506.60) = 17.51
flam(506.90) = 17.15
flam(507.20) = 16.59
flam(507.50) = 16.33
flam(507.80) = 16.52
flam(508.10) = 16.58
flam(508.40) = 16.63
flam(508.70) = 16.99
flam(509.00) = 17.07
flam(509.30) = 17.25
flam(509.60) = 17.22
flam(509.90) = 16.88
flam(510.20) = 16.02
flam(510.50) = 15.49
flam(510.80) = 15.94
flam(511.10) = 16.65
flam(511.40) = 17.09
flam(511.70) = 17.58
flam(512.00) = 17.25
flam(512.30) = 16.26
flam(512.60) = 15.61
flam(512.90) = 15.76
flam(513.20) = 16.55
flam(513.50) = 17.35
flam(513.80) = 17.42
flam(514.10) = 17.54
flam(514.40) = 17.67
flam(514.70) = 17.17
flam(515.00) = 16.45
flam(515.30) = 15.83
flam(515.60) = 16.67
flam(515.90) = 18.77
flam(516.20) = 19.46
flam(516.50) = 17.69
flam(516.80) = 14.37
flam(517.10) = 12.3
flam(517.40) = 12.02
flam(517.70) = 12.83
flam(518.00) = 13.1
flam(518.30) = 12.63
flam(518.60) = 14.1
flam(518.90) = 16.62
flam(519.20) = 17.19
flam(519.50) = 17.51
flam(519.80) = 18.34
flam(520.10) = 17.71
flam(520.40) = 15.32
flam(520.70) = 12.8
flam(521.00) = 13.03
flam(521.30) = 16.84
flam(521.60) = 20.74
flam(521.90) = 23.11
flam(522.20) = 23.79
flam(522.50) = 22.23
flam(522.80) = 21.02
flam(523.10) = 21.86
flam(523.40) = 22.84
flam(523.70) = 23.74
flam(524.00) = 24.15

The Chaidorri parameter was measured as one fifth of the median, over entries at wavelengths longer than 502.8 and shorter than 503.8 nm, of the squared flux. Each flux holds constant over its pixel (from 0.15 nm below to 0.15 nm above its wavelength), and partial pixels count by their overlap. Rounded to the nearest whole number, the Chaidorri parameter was 60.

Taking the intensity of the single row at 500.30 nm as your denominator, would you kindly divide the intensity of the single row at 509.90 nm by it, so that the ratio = 1.04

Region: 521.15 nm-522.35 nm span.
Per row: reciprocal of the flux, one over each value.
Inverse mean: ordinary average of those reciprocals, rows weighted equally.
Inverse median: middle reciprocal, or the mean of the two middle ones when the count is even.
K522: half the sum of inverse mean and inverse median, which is 0.047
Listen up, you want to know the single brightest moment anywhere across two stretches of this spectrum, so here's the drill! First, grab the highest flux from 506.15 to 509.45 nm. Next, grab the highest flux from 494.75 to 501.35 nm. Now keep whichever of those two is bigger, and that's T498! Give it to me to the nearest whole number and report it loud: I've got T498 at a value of 22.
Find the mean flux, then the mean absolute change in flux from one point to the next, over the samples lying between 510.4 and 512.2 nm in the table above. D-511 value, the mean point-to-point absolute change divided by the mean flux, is 0.029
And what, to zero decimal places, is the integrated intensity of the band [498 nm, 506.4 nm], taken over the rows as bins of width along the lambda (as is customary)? 141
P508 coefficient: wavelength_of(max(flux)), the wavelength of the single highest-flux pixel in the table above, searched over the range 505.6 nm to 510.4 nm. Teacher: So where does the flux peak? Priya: 506.00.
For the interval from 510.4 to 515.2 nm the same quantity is 514.40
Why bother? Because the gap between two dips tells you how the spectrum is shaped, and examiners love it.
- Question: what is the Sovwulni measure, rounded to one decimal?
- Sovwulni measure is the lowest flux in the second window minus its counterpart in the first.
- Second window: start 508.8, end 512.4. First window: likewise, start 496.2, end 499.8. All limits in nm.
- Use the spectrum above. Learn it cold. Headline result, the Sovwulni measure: -1.2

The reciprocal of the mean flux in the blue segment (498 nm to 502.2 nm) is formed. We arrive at 0.0606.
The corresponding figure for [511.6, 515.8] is 0.0595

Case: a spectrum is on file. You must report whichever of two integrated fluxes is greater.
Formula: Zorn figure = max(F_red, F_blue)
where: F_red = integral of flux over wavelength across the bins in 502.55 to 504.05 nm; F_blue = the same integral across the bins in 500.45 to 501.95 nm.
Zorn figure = 24.94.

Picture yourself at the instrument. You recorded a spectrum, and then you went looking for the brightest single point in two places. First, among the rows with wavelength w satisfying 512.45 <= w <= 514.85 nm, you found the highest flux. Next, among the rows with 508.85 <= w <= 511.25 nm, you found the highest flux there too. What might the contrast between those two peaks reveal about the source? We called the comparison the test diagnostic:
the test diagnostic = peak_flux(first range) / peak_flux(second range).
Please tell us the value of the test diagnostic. 1.02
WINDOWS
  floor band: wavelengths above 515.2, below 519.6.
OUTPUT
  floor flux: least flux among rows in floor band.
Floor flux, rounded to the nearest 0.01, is 12.02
